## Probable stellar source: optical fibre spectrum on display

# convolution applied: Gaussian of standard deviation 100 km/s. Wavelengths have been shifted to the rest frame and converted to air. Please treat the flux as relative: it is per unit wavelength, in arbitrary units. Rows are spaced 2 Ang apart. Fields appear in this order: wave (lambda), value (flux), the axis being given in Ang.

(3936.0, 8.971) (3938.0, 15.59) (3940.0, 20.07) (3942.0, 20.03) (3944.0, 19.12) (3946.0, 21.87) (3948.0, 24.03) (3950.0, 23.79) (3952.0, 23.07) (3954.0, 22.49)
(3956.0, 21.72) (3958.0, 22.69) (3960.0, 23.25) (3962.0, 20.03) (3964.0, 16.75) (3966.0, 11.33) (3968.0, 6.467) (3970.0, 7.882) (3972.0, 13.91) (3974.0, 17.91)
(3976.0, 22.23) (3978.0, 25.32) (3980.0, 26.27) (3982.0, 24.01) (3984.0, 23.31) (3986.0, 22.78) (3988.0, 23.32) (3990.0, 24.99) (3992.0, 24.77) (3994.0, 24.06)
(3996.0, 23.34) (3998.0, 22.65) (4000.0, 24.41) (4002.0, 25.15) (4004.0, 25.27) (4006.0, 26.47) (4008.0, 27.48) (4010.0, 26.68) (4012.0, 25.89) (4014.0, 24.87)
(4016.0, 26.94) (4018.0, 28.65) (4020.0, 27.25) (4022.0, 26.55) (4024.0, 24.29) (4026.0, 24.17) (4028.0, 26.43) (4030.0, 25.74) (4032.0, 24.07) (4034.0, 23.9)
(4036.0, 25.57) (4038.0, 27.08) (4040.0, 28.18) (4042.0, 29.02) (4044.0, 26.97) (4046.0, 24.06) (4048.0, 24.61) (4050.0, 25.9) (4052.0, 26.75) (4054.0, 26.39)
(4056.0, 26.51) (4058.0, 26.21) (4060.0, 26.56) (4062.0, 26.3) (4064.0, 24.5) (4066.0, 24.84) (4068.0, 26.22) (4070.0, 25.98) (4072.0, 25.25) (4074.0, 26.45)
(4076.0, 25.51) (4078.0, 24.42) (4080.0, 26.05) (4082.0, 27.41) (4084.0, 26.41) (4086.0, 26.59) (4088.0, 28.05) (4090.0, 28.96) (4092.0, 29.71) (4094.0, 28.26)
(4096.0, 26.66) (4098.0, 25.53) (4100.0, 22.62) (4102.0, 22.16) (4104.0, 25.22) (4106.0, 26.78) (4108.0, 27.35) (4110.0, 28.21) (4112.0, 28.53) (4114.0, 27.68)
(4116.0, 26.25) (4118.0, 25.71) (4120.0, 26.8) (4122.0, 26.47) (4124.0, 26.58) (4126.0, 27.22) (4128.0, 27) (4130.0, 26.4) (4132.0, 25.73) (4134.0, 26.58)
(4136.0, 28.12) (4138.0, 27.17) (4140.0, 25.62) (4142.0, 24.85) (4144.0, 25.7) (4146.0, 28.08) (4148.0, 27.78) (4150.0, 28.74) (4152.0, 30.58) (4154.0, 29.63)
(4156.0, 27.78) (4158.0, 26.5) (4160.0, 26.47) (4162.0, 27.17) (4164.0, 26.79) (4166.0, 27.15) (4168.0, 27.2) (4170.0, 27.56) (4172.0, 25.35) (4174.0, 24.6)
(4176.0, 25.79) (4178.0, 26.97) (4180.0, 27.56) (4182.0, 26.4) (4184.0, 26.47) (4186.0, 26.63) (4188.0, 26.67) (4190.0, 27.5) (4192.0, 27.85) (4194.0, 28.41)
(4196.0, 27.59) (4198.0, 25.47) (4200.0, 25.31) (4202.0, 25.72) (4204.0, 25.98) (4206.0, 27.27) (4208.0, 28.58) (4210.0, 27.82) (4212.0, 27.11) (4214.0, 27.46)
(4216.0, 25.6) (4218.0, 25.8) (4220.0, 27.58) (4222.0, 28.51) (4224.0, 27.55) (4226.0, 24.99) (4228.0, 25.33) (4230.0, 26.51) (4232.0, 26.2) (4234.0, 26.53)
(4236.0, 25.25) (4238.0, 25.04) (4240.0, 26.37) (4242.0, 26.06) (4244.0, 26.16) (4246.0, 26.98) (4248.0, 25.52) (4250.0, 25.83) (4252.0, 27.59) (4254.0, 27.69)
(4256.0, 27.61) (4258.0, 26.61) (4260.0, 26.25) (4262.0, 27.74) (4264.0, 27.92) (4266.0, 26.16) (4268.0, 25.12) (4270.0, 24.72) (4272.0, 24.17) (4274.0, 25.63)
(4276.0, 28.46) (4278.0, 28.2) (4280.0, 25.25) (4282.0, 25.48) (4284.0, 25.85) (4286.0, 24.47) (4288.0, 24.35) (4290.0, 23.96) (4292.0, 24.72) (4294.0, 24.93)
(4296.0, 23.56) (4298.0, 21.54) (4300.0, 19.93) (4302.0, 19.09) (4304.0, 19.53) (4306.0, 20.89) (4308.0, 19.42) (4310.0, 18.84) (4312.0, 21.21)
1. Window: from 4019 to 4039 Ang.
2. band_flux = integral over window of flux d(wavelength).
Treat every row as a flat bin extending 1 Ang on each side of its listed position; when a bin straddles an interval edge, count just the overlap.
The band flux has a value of 510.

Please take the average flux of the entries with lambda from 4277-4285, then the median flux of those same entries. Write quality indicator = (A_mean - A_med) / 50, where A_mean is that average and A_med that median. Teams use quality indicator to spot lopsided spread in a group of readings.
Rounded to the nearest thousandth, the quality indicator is 0.011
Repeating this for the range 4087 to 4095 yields 0.003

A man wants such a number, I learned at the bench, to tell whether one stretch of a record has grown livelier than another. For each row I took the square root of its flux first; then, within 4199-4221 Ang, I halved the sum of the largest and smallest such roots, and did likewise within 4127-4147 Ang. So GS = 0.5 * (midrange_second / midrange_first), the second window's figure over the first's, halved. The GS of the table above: 0.496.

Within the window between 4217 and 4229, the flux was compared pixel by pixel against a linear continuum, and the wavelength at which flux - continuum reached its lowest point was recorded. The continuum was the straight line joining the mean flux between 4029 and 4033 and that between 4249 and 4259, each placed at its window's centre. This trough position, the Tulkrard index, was 4226.0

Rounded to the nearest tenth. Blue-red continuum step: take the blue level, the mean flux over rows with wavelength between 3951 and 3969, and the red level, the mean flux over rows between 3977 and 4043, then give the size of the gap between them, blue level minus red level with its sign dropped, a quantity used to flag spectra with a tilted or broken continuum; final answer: 6.8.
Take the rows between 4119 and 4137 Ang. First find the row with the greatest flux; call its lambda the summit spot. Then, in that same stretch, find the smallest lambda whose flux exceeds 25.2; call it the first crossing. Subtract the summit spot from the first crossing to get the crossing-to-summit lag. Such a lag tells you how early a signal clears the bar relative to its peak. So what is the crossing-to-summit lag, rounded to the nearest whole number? -16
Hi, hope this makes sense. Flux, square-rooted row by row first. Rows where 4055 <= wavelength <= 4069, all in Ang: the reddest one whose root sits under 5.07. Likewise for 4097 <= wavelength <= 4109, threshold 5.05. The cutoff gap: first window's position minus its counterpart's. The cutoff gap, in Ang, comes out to -38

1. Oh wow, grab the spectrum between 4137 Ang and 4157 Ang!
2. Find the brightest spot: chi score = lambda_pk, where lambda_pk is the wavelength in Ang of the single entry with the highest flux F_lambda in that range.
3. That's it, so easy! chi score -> 4152.0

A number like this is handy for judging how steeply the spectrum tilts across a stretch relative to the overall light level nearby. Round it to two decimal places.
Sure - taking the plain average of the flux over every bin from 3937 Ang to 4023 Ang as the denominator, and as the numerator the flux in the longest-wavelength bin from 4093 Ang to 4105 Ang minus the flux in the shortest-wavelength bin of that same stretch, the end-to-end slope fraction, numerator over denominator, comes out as -0.14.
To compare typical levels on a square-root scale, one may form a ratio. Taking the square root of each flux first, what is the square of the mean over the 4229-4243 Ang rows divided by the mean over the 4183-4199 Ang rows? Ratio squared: 0.96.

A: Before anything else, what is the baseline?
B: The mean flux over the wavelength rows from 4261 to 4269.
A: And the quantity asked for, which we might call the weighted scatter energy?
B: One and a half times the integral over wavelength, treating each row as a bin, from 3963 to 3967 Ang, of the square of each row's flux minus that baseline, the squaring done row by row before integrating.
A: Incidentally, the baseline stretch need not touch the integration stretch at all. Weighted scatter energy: 1011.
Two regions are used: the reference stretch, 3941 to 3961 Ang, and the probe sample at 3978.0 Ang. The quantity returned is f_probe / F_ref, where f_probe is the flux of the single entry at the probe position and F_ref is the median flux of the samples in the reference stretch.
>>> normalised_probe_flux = 1.12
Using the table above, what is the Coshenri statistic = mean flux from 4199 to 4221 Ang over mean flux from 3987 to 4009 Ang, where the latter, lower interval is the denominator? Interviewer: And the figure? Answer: 1.08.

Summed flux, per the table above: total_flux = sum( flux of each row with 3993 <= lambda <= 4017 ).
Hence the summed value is 303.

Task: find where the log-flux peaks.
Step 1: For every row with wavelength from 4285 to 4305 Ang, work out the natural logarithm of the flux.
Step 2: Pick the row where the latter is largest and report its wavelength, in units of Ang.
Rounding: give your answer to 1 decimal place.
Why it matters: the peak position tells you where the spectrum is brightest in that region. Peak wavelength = 4294.0 Ang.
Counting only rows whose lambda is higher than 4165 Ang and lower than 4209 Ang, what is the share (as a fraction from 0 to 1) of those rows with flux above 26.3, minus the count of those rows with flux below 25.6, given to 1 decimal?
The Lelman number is -3.3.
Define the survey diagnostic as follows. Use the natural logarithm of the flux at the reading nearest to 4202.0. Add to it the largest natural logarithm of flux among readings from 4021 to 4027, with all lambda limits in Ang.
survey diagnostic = 6.5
